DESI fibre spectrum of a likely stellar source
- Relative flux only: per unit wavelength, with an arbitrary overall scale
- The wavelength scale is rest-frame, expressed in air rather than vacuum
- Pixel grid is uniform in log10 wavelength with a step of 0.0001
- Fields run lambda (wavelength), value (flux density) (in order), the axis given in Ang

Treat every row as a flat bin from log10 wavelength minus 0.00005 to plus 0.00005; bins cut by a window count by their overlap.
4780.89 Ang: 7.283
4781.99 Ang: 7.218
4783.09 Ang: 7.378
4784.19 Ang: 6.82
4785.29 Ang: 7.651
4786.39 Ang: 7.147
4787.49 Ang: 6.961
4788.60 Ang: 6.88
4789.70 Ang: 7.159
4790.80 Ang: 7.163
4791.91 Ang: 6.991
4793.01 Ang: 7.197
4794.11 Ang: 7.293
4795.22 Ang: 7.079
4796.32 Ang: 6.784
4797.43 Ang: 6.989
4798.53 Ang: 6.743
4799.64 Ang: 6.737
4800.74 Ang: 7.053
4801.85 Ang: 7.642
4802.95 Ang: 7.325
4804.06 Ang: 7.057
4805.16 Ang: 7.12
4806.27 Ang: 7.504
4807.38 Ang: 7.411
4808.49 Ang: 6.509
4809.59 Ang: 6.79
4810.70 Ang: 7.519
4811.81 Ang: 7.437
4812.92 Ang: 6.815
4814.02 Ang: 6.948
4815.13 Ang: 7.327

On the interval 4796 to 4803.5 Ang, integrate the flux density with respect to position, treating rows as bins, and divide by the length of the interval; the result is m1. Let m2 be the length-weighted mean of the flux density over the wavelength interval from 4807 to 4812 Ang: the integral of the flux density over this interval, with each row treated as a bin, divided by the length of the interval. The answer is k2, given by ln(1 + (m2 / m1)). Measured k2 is 0.697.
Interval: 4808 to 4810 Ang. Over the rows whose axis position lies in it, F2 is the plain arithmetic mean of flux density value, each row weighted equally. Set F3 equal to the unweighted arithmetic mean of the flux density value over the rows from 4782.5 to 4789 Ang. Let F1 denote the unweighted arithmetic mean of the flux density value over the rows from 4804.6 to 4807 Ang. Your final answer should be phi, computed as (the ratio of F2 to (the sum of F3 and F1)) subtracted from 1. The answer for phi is 0.54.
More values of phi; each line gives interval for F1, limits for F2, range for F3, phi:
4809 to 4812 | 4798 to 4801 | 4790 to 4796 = 0.52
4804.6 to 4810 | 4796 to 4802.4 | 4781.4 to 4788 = 0.51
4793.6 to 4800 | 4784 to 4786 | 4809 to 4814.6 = 0.48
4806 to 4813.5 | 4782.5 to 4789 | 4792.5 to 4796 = 0.50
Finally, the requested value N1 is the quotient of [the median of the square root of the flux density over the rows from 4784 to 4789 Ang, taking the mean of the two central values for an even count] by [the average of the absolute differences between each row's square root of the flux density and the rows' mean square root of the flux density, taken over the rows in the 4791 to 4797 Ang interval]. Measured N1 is 96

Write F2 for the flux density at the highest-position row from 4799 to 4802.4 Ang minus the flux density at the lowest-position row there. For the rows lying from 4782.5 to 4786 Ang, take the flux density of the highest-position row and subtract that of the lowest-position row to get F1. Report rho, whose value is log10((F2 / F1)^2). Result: 1.0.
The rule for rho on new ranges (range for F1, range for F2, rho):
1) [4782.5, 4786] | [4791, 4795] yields 0.1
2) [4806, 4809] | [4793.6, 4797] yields -0.6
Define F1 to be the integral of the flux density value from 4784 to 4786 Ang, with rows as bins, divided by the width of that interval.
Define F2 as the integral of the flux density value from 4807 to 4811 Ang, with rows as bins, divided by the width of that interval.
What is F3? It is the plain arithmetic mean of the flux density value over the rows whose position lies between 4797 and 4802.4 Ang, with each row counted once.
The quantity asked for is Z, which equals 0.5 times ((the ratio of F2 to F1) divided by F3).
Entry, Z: 0.0682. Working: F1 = 7.32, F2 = 7.02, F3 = 7.03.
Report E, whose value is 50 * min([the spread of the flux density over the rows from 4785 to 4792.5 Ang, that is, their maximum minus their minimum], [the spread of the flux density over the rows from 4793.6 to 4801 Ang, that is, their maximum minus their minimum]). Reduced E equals 28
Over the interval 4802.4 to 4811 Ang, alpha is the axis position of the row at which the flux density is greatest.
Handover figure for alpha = 4810.70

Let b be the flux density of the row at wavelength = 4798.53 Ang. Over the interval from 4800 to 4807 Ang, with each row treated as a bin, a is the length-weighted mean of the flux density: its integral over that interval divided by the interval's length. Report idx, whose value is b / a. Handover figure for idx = 0.927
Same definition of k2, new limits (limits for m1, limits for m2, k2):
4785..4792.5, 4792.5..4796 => 0.697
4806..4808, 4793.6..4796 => 0.676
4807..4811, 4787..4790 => 0.690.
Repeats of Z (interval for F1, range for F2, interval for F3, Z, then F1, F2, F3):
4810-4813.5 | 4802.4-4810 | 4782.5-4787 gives 0.0678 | 7.24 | 7.11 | 7.25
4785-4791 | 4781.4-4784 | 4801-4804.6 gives 0.0691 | 7.14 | 7.24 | 7.34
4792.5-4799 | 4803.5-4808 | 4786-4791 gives 0.0732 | 7.02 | 7.25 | 7.06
